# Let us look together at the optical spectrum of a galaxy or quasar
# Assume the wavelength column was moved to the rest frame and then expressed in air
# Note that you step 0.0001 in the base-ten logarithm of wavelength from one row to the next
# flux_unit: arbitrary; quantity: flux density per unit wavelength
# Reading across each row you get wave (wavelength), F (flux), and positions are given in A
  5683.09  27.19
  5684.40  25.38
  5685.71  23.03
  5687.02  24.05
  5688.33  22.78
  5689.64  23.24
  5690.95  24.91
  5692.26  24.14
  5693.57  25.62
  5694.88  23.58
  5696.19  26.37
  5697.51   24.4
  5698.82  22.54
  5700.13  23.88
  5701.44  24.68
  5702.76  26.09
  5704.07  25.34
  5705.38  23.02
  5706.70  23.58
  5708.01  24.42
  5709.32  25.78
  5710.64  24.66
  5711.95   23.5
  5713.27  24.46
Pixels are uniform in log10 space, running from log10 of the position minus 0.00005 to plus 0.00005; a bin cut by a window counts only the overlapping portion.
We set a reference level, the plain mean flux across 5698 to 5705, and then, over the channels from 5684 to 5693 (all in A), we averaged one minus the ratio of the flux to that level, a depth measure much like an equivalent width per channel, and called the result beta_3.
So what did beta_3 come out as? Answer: 0.023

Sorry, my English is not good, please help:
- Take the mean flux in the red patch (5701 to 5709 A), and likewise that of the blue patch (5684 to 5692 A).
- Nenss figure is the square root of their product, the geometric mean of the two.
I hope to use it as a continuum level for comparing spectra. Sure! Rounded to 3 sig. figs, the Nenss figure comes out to 24.2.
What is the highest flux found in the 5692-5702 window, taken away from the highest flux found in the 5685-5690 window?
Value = -2.3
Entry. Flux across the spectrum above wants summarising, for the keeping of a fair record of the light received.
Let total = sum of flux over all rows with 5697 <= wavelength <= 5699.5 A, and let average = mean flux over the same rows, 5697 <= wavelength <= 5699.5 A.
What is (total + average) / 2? 35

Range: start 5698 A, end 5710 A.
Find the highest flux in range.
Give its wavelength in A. 5702.76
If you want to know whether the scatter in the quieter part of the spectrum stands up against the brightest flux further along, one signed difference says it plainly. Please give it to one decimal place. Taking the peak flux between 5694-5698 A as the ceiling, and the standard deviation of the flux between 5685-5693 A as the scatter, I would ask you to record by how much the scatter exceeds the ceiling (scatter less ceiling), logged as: -25.6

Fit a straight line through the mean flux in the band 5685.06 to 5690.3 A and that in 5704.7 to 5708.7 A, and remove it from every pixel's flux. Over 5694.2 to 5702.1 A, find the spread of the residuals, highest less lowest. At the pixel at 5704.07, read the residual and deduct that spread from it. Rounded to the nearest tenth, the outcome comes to -2.2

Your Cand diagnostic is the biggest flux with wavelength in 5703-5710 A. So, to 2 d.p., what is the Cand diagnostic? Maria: 25.78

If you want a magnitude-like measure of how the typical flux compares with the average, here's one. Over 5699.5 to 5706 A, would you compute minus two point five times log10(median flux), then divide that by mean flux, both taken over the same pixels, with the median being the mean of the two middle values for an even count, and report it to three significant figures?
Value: -0.141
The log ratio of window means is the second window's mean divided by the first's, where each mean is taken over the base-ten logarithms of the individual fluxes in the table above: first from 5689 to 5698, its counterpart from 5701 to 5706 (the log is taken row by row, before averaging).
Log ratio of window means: 1.00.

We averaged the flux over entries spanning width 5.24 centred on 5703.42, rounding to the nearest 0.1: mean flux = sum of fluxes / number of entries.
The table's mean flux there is 24.8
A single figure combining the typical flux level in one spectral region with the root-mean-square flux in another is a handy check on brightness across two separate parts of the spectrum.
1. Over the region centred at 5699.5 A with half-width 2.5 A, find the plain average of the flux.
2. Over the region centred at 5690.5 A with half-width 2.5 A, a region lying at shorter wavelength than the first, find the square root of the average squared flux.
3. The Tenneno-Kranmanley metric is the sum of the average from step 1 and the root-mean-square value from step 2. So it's 47.7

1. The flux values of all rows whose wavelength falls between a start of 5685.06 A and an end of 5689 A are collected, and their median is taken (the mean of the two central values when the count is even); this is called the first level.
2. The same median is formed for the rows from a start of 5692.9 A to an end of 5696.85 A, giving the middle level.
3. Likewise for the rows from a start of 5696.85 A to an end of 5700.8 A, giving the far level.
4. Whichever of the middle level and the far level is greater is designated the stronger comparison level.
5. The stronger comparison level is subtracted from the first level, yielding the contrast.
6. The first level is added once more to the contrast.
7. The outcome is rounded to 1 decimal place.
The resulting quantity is 20.4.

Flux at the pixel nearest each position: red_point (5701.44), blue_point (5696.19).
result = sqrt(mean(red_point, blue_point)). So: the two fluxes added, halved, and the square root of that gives 5.05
